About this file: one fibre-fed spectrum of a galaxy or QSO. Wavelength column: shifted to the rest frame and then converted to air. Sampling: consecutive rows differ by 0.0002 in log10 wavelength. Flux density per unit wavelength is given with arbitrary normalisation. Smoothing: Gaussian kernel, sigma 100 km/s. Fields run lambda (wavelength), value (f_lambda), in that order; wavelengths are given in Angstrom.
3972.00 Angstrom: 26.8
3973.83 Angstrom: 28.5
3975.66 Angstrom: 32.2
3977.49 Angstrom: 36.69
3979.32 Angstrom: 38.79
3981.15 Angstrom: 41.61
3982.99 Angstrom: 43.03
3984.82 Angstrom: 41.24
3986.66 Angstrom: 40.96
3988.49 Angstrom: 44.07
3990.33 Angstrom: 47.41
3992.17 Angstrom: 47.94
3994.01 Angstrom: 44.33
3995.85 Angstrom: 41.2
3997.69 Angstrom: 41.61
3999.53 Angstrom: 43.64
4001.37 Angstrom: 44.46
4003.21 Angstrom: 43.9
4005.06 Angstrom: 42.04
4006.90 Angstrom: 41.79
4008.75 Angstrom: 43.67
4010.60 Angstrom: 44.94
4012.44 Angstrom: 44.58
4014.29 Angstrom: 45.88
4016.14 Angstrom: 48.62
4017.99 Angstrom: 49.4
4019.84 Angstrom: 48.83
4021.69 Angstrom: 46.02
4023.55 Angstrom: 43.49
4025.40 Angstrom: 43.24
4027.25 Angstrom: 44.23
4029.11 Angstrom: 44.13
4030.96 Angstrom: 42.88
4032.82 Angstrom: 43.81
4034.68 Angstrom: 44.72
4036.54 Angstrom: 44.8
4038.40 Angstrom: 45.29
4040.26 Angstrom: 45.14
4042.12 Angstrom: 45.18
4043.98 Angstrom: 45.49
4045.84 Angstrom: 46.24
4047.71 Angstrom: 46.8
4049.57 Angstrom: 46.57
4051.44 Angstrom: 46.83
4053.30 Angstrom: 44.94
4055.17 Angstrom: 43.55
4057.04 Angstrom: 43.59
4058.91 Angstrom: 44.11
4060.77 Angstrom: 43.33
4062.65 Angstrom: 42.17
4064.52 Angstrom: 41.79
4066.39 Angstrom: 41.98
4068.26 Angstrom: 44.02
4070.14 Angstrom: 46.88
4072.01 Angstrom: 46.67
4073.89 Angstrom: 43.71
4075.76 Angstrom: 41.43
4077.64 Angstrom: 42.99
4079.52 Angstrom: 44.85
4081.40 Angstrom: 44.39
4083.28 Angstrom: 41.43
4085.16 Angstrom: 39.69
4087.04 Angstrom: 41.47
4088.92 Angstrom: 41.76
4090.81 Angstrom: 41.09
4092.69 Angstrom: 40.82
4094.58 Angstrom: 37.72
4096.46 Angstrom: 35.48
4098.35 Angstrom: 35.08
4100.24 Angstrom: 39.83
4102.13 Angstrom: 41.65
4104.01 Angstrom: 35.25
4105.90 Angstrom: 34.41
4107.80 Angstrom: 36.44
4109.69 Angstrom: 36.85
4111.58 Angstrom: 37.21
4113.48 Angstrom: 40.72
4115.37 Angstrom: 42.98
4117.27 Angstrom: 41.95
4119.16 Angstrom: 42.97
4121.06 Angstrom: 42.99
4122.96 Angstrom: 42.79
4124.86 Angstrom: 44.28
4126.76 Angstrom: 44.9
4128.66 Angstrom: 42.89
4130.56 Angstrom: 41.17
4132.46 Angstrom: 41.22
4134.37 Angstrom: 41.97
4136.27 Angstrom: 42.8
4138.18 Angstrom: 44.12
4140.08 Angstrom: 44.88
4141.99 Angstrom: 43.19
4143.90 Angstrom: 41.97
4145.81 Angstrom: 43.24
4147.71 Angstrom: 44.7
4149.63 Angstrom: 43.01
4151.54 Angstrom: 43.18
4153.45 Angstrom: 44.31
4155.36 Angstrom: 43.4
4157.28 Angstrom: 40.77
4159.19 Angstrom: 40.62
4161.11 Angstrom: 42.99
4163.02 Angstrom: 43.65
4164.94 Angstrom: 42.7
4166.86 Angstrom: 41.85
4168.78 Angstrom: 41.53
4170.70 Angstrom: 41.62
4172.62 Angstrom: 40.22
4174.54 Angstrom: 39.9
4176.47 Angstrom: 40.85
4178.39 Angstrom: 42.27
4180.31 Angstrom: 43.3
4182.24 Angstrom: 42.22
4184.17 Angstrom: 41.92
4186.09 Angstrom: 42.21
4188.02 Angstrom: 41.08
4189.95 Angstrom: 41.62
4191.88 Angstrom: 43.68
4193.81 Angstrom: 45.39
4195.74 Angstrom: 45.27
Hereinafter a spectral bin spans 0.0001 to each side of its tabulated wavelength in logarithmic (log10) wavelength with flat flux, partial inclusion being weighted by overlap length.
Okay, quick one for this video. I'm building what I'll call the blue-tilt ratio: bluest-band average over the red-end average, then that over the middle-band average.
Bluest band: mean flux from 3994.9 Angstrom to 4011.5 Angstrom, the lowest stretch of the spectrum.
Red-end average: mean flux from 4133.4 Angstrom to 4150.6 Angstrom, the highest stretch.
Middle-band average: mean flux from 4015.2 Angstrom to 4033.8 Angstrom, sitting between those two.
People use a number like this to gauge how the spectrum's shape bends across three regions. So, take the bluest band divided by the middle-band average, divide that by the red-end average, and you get 0.022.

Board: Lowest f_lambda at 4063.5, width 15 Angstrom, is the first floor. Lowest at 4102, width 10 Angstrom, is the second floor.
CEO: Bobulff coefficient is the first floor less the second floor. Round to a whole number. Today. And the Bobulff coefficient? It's 7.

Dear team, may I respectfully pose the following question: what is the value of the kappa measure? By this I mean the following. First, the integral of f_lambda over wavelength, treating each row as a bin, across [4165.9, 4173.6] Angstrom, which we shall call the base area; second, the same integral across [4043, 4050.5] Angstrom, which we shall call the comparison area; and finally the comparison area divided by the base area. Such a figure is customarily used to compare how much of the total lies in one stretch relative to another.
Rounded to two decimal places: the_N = 1.09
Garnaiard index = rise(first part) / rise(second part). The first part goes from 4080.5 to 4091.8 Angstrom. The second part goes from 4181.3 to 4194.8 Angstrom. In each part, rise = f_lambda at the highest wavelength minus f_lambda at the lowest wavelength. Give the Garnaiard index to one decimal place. -1.0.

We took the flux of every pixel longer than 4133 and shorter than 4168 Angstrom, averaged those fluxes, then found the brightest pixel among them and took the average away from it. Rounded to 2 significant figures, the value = 1.9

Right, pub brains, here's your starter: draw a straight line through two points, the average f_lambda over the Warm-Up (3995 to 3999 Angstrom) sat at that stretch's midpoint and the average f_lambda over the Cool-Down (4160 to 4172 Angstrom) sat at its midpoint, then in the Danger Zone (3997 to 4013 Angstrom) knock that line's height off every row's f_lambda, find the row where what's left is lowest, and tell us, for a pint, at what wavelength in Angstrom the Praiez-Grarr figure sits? 3997.69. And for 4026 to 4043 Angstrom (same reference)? 4030.96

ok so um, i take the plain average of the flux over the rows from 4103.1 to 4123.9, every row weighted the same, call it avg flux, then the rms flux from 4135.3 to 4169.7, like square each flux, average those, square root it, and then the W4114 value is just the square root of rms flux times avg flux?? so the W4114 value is 41.2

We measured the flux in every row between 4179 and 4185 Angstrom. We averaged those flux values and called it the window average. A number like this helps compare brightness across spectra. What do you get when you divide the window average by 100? 0.425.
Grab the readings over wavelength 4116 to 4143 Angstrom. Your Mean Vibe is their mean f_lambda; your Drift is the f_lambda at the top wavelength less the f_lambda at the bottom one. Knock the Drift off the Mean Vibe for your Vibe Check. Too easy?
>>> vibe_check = 41.8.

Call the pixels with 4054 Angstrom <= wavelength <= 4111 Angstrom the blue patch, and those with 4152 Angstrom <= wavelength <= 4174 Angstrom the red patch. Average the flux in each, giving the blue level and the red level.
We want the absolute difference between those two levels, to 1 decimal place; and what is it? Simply 1.0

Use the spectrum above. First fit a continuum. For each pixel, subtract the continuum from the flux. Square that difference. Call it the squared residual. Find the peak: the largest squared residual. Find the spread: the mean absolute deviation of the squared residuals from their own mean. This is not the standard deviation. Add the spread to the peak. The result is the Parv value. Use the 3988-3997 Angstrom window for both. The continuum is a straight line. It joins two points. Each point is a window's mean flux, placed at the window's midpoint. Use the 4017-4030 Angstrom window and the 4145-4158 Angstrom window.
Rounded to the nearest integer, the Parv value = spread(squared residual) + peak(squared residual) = 31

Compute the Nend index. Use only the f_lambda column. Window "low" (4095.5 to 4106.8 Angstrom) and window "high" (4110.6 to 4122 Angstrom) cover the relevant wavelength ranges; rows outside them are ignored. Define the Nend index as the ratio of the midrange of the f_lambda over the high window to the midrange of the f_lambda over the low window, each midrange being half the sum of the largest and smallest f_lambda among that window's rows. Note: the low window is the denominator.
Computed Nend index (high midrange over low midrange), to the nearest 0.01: 1.05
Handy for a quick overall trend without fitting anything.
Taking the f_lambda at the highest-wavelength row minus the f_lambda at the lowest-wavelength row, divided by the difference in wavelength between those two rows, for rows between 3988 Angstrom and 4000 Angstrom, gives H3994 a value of -0.04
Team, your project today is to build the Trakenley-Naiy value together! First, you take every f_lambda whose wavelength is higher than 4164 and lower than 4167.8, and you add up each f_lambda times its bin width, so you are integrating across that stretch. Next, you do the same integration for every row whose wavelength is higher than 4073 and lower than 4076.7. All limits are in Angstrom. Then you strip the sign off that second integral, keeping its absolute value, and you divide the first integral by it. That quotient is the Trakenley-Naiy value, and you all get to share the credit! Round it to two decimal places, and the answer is 1.02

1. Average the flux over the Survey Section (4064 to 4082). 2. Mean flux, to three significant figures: 43.9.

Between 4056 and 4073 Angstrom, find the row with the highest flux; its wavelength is 4070.14 Angstrom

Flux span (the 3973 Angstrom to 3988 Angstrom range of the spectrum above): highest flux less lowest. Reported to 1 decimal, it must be 14.5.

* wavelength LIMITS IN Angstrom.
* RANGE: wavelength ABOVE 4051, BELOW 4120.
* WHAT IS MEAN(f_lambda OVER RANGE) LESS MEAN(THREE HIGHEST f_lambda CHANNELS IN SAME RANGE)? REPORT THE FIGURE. -5.4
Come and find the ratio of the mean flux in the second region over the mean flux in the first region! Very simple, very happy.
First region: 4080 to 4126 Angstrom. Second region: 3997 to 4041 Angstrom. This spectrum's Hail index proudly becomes 1.12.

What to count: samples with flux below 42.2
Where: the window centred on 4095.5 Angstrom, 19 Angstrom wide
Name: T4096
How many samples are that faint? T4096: 10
